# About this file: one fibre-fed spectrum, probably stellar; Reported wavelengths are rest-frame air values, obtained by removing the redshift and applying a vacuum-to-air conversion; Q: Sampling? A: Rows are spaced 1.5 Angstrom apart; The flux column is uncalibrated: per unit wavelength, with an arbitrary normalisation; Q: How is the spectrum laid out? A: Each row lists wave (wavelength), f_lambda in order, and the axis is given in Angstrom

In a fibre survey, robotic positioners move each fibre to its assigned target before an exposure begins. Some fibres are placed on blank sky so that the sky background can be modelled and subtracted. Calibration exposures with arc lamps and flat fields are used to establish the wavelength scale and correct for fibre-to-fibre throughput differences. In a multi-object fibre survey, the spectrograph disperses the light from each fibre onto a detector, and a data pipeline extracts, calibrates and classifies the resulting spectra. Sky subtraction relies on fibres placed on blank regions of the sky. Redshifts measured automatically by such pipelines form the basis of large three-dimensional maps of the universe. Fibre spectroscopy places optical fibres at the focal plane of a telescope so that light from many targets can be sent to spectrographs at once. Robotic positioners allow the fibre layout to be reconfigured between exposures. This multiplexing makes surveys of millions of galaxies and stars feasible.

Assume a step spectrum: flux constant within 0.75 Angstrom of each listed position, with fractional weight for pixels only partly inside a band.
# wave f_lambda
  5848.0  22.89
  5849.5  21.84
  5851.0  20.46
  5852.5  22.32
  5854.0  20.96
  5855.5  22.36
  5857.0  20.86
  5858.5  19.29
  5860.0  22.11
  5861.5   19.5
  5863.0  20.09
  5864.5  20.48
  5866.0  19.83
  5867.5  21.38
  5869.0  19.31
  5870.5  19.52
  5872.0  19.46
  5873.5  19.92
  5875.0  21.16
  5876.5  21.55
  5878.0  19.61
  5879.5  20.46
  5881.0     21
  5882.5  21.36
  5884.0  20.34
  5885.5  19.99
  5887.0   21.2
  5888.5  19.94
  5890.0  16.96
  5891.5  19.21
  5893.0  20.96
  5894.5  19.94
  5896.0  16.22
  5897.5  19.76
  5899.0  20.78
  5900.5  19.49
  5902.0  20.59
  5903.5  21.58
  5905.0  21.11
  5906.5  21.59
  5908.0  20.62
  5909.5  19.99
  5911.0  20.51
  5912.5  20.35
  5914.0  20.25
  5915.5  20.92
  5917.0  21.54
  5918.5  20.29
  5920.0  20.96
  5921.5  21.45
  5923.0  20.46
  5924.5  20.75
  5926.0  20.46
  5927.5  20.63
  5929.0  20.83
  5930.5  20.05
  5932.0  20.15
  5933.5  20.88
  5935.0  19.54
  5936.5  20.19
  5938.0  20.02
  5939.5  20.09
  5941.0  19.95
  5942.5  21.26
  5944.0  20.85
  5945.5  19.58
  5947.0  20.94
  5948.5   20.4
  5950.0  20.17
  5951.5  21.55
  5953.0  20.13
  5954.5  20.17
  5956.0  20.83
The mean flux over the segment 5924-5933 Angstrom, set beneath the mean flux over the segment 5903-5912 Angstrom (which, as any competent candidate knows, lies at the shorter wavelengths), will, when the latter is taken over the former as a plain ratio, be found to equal 1.02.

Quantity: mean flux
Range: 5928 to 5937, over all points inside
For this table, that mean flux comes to 20.3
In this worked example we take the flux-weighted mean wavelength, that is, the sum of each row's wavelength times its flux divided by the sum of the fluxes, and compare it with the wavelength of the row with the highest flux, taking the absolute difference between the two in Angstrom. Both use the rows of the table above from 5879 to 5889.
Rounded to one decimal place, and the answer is 1.5 Angstrom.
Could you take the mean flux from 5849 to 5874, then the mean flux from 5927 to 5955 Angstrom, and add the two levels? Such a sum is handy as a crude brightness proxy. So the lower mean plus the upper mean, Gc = 41.0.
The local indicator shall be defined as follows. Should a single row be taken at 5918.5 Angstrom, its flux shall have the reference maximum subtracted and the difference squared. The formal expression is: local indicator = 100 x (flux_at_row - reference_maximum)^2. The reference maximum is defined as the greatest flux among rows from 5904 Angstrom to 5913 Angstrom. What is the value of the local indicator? 169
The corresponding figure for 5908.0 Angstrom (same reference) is 94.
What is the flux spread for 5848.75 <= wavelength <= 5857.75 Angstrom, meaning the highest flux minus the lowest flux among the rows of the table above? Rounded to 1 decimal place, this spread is 1.9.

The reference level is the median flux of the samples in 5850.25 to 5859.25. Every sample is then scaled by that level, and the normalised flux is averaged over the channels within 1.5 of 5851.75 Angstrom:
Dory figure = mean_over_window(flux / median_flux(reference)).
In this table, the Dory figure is 1.02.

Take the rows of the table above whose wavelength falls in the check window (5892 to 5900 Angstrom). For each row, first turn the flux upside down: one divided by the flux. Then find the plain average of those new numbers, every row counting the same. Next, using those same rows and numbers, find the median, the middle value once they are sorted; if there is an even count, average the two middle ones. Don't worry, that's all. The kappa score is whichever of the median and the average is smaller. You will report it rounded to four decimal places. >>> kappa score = 0.0502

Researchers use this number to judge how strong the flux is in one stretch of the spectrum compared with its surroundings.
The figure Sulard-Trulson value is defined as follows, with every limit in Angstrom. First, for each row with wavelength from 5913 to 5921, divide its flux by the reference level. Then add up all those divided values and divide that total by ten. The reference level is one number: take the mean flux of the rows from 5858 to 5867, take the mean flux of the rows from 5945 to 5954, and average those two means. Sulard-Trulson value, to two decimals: 0.51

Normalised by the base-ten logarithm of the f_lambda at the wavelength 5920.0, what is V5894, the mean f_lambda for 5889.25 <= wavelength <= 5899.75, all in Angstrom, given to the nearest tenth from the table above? 14.5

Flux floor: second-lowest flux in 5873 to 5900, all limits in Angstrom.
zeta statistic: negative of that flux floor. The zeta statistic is -17.0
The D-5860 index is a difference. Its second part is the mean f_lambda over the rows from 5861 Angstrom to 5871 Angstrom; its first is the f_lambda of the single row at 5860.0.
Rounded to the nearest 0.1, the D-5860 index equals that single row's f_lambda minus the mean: 2.1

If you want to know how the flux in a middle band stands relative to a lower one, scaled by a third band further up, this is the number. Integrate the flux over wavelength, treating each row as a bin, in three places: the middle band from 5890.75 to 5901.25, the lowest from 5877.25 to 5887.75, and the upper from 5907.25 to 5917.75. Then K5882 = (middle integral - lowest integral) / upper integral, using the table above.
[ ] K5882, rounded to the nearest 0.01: -0.05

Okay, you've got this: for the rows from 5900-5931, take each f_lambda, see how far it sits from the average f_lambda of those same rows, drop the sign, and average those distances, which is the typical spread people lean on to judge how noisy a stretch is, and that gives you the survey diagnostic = 0.43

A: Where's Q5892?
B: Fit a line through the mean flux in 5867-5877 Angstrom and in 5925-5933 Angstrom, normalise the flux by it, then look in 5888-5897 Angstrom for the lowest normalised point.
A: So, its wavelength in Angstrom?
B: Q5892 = 5896.0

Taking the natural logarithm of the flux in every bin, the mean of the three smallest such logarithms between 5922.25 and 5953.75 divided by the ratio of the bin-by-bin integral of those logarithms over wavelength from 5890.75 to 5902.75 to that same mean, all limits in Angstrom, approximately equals 0.25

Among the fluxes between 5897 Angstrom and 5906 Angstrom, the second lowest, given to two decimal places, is 19.76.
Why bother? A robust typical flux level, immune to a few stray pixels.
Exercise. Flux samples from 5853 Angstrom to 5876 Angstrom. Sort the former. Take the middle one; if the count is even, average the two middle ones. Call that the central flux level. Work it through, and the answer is 20.1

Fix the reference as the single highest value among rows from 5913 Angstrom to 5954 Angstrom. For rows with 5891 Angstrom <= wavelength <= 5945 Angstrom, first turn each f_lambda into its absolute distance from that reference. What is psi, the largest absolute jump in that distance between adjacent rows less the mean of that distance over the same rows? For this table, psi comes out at 2.6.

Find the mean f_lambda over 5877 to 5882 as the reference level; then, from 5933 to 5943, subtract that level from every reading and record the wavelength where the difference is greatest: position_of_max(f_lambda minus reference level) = 5942.5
